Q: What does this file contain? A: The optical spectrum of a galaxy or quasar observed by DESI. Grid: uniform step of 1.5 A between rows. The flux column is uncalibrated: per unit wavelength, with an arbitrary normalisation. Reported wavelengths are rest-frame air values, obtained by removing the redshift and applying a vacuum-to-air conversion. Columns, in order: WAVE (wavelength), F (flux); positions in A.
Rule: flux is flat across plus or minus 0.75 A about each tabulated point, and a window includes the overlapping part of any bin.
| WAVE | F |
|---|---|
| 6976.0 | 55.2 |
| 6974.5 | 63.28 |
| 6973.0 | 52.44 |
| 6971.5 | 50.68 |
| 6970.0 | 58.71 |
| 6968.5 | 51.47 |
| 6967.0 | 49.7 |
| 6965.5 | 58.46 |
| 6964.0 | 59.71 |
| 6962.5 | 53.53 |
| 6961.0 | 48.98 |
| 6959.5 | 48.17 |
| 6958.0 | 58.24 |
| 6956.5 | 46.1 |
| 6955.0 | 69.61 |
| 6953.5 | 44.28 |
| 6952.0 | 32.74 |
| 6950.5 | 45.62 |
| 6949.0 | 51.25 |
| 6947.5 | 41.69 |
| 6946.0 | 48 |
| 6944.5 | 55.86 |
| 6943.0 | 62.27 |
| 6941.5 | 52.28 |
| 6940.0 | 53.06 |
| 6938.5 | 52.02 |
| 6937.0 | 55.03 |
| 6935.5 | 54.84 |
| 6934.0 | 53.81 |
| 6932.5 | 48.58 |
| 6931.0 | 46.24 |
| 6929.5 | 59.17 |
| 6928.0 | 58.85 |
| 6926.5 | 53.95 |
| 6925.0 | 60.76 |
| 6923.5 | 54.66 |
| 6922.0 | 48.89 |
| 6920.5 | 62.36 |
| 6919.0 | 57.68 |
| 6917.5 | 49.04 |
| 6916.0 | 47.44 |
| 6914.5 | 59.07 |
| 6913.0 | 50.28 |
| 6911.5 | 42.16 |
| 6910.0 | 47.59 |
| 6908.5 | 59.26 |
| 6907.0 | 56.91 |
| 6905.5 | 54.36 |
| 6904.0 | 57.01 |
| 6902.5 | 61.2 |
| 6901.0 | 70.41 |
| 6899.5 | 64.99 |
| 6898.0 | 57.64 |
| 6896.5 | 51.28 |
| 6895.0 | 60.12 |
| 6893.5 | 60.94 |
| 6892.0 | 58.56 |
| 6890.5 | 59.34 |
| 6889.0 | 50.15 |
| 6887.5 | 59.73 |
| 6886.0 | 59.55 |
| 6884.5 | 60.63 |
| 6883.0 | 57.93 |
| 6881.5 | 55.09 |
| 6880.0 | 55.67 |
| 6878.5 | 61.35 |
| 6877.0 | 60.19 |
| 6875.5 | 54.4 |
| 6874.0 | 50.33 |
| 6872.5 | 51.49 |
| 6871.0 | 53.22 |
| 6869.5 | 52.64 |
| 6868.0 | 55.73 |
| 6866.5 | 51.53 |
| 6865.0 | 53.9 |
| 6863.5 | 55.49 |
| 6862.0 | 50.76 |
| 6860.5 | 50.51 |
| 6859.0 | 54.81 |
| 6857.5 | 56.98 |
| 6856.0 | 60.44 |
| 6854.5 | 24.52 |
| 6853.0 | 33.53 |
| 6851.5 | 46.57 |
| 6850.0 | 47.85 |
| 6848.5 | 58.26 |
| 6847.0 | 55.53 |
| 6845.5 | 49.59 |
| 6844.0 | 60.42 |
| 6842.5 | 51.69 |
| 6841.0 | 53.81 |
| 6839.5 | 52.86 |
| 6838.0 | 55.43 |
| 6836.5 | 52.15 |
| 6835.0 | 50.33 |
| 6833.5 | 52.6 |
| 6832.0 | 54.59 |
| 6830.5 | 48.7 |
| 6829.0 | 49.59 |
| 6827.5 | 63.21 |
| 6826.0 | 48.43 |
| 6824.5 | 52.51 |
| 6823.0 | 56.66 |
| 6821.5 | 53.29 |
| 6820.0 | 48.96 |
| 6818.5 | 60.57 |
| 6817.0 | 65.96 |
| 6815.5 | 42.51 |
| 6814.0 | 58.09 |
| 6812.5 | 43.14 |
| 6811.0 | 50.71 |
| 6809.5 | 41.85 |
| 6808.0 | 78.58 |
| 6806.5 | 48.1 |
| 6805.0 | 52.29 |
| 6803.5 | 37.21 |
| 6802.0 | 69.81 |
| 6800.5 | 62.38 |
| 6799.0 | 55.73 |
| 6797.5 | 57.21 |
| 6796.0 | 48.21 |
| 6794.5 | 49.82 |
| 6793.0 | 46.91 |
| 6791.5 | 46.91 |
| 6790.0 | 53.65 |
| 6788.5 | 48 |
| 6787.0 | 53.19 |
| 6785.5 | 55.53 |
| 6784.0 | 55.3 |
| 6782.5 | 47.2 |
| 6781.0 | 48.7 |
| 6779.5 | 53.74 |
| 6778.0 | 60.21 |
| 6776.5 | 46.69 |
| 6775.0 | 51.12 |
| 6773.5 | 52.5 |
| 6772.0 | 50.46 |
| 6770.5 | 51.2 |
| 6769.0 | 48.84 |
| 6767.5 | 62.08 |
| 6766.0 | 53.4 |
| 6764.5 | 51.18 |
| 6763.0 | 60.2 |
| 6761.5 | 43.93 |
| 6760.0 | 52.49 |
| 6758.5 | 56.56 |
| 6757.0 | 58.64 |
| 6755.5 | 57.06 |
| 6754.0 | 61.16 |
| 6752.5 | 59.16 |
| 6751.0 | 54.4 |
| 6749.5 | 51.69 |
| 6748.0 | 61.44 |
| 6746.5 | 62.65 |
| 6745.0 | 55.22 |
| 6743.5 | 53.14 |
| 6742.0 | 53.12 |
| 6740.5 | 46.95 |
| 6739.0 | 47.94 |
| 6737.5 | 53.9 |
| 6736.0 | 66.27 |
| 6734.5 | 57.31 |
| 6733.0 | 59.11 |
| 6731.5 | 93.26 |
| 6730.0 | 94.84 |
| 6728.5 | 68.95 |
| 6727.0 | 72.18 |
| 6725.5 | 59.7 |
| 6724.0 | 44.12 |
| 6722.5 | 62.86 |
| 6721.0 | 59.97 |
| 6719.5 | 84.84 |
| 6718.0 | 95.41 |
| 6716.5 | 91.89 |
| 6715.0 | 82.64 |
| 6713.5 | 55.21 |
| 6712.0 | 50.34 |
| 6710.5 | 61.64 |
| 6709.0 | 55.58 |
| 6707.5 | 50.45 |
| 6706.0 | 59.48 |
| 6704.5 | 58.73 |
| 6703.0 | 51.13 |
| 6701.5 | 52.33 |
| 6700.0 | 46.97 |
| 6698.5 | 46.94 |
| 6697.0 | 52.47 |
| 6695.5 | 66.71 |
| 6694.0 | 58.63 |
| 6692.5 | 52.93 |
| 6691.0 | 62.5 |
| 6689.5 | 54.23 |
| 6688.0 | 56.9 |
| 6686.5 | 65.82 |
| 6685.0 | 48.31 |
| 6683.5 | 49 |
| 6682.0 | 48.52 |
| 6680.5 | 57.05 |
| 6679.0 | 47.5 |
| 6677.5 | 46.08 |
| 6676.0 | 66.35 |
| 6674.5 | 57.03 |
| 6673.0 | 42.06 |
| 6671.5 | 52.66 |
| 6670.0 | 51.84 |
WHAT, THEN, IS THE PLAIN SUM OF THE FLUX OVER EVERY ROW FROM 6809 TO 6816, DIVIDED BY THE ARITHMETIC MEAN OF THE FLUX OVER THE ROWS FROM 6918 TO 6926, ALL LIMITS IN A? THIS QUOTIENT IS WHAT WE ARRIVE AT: 4.2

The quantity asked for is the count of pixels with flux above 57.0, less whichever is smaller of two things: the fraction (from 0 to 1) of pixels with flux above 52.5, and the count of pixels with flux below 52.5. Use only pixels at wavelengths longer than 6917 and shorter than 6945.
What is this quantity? 5.3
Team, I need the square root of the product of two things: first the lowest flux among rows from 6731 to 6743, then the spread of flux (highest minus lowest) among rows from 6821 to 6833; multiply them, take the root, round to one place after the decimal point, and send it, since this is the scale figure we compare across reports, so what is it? 26.3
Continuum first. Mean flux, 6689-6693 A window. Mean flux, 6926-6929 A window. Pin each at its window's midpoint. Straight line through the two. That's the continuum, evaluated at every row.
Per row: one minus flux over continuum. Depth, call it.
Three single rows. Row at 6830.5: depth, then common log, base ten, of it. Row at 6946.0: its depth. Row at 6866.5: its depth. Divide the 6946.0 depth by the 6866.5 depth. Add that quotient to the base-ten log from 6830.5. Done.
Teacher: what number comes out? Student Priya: 0.8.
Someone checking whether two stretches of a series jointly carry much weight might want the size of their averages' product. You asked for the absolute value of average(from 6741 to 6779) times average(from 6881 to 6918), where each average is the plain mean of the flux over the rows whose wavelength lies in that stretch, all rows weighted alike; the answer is 3089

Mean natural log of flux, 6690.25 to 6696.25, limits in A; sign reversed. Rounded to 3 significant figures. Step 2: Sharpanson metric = -4.09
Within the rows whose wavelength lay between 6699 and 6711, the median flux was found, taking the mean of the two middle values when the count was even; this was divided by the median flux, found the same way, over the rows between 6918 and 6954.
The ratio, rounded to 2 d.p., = 1.01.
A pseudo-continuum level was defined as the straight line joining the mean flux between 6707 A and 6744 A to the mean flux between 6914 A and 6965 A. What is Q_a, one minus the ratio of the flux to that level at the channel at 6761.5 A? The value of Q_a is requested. 0.30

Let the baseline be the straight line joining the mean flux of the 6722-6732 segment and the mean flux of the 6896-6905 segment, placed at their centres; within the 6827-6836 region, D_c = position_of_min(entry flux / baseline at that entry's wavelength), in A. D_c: 6830.5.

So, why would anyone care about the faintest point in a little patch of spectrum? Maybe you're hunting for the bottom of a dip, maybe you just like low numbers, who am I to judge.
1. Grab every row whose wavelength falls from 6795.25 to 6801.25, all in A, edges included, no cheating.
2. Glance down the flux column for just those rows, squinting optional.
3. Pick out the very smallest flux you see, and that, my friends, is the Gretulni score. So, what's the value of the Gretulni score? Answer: 48.21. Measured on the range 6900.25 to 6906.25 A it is 54.36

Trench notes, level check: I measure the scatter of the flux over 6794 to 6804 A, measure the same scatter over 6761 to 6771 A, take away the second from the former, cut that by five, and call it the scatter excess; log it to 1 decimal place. 0.8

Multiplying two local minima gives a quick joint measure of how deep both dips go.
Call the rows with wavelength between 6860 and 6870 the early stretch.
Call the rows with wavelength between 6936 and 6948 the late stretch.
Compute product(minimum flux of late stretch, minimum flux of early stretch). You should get 2106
